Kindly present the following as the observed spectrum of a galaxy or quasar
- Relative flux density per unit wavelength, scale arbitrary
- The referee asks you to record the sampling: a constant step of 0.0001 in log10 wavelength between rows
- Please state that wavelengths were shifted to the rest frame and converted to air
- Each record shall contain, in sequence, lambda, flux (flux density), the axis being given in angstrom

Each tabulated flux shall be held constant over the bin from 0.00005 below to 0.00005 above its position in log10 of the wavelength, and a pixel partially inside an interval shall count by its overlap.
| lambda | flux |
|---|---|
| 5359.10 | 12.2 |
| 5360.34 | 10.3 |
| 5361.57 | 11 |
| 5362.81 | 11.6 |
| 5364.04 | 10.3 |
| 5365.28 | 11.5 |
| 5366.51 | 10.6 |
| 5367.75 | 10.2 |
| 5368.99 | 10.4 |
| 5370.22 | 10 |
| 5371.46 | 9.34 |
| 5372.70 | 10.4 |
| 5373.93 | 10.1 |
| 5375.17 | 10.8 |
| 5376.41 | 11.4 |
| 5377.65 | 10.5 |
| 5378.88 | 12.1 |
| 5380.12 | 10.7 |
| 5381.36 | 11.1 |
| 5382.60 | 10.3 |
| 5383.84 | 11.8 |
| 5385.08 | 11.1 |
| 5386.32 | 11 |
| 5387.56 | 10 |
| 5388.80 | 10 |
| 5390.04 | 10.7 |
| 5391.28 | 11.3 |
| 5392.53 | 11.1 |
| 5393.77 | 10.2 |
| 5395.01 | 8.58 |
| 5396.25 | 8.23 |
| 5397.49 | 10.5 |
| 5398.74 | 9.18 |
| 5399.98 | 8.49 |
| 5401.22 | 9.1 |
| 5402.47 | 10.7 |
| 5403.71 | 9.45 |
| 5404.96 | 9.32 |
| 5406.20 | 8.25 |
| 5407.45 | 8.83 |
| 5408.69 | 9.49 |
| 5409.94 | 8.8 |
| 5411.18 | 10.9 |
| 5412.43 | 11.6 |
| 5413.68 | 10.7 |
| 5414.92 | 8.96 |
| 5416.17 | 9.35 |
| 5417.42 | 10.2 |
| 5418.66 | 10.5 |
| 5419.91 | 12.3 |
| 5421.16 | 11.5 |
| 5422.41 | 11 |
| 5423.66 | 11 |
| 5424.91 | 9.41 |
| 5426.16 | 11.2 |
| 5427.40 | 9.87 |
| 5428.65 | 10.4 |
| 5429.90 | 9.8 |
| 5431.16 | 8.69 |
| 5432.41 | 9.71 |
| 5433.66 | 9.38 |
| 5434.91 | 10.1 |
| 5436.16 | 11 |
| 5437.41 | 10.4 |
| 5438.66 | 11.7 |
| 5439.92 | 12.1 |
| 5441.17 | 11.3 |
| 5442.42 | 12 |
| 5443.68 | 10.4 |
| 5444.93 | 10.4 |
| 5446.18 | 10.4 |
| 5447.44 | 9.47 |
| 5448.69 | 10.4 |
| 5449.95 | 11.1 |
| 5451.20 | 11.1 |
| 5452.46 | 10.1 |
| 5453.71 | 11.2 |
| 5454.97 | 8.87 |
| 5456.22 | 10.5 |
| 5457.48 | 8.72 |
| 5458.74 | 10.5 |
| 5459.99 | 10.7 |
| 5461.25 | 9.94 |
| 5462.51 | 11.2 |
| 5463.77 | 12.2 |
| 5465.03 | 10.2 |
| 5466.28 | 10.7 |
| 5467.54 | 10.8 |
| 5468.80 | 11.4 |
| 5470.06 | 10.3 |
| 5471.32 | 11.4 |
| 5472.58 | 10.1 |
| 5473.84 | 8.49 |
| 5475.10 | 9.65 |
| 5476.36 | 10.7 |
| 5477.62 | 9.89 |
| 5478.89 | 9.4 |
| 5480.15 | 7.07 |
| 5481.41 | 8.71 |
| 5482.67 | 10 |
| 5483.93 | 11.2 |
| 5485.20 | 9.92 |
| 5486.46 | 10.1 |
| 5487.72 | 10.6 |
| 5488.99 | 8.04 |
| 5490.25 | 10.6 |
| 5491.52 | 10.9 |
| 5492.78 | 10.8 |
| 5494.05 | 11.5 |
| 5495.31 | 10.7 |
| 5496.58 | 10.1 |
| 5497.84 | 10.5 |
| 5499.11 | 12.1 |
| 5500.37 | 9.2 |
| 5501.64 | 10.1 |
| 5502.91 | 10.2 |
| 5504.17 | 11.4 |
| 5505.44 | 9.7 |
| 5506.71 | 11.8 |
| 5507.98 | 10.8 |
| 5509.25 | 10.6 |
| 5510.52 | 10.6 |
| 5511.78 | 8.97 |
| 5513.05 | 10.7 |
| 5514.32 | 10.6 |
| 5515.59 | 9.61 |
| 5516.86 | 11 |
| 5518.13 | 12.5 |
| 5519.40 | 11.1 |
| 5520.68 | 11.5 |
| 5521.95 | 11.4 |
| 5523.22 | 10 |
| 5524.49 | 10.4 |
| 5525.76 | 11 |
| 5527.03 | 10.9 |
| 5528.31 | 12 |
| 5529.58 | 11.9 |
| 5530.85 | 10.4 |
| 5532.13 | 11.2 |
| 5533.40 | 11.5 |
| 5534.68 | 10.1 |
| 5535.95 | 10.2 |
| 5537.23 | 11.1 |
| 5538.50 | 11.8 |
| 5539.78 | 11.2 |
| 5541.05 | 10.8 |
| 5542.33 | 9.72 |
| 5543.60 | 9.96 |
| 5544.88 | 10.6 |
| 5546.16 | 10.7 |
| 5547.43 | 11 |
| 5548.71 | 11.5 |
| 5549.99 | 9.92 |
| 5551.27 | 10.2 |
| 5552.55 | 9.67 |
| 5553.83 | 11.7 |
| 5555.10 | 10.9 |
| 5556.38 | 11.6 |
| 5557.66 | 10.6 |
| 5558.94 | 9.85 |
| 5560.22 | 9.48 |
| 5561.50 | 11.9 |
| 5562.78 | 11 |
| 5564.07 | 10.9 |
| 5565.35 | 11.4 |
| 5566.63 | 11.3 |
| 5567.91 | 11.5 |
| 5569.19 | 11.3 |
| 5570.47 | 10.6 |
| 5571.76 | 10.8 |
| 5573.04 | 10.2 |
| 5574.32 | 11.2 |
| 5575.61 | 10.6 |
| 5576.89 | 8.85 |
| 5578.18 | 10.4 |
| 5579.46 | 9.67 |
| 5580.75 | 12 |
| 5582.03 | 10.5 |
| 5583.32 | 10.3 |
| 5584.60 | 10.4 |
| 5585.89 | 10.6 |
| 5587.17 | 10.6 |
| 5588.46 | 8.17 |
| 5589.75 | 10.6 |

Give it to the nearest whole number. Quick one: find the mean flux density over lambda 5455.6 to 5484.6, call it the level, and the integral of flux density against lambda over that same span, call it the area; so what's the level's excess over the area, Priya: -284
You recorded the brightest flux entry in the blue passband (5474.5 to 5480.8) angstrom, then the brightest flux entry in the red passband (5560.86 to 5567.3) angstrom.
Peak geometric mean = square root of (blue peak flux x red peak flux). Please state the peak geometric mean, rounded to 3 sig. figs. 11.3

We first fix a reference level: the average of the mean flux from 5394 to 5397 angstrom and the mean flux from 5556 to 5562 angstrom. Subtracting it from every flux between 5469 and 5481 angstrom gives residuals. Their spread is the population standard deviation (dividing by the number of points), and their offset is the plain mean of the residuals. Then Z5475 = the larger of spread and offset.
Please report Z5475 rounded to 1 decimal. 1.2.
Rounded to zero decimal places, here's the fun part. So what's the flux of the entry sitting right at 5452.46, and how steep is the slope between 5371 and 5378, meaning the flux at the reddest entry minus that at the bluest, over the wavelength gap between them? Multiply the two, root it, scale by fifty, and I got 69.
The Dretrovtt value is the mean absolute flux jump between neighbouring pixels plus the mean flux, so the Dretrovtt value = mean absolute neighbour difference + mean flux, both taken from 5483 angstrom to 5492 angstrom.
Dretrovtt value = 11.4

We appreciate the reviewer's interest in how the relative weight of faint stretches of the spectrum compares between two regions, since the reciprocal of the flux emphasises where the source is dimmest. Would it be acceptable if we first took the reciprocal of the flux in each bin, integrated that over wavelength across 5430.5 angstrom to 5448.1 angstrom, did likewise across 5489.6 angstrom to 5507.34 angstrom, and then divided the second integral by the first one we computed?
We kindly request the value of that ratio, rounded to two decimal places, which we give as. 0.99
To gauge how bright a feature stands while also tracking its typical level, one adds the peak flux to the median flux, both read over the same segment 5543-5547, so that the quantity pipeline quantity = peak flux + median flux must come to 21.3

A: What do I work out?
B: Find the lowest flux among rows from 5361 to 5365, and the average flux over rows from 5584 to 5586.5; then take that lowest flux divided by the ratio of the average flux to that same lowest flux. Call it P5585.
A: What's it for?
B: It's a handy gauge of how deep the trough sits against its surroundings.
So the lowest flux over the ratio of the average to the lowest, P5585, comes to 10.1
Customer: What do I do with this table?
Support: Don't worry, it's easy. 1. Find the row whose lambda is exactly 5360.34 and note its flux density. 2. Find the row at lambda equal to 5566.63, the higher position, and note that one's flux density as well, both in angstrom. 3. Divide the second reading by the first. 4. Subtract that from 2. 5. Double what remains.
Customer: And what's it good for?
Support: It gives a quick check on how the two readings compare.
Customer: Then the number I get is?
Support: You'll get 1.81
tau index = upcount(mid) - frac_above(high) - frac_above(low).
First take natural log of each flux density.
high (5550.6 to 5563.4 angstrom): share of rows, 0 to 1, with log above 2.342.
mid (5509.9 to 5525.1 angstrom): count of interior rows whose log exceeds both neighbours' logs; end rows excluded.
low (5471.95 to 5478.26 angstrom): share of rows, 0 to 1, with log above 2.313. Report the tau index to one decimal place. 2.2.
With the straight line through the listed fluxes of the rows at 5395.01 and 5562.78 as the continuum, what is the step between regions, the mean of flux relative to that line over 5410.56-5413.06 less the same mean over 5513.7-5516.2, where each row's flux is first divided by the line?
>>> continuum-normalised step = 0.29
